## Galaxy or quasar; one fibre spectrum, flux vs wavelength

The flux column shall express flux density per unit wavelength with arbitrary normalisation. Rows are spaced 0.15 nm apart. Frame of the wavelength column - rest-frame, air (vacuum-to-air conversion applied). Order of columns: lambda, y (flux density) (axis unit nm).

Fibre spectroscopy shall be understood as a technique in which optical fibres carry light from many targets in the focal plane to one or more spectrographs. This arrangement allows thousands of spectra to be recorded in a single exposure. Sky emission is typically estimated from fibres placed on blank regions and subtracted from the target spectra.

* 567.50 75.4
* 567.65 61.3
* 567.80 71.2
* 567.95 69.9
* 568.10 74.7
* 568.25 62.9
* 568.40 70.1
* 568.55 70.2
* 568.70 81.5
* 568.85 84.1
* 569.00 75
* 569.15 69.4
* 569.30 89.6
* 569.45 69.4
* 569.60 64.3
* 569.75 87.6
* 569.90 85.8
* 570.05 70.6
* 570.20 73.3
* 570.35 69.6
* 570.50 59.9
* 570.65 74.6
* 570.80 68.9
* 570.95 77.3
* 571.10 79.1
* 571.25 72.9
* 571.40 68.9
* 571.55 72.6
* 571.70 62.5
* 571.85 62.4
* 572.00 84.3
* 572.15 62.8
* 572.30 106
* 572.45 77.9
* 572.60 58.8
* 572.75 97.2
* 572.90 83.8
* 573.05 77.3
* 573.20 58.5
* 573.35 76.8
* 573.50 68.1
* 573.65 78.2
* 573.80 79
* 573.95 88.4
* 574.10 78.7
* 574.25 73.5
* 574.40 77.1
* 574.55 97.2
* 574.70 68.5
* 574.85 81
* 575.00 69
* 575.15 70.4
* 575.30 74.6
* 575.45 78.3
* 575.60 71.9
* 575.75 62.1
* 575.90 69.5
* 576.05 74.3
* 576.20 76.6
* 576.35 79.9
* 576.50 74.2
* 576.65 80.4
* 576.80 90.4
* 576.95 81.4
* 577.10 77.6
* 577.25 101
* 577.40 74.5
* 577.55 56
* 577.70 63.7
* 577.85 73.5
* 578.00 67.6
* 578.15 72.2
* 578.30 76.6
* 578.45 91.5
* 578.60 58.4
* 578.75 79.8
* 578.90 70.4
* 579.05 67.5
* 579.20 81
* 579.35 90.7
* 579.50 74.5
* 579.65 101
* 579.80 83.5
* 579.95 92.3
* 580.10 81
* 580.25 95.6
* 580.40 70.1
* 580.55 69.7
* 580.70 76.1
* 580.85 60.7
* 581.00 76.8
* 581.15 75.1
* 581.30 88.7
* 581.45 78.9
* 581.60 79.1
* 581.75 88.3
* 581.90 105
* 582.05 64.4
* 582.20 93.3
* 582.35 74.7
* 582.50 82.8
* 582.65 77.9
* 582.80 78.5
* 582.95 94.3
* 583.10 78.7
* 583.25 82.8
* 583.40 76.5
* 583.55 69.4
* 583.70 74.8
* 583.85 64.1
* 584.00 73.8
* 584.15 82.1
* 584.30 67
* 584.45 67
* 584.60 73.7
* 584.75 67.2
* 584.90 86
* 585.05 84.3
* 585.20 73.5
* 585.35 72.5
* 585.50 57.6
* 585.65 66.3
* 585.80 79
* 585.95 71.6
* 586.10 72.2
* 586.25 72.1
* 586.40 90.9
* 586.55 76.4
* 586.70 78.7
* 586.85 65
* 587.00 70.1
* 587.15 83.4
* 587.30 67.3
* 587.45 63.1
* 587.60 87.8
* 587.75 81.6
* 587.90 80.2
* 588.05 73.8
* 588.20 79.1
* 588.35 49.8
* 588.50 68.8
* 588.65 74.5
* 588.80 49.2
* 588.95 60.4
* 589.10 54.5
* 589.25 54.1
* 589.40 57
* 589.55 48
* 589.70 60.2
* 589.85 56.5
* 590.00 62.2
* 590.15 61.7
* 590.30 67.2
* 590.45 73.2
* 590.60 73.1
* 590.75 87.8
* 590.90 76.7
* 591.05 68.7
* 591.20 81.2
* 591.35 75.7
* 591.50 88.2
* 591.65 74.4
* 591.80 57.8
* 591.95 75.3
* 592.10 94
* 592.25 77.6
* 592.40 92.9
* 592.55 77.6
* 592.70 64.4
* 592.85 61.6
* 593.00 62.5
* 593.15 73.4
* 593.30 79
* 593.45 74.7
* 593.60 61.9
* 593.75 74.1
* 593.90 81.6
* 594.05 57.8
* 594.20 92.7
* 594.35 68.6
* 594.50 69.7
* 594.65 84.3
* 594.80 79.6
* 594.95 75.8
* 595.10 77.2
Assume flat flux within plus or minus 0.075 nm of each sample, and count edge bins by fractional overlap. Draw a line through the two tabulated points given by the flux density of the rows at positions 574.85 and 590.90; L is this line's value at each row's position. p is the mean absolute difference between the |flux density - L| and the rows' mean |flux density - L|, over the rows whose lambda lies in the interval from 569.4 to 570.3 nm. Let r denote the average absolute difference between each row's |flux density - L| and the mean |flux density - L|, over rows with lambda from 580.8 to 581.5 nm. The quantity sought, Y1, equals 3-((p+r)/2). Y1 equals -1.91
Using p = 4.2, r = 5.6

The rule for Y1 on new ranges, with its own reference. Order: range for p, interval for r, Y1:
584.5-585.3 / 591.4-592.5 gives -1.61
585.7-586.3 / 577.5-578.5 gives -0.50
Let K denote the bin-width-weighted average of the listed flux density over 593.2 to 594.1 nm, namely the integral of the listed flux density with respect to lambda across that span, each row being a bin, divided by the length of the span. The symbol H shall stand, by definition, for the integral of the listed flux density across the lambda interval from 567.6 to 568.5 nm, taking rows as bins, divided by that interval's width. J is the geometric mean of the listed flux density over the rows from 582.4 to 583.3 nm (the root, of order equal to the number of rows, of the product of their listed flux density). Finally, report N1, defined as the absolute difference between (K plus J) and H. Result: 85.7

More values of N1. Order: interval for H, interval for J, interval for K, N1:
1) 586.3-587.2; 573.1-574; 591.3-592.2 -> 74.7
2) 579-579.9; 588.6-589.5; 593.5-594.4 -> 47.0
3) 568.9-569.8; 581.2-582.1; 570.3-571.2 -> 79.0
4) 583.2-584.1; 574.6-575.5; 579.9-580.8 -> 79.9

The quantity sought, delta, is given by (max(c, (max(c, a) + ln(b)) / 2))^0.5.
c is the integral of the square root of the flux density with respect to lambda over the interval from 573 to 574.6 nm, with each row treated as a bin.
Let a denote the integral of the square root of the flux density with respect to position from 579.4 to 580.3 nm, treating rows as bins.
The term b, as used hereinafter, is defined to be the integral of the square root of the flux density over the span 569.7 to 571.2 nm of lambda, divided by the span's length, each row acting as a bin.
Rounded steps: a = 8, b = 8.62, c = 14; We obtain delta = 3.7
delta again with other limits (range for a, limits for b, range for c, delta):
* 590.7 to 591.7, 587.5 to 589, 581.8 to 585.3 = 5.6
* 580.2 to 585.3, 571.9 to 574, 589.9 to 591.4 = 4.9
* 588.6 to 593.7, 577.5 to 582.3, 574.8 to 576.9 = 4.7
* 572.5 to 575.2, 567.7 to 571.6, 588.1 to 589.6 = 3.6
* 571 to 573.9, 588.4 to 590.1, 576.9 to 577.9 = 3.7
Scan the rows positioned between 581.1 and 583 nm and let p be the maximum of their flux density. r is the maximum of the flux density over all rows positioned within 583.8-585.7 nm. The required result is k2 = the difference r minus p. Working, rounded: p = 105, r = 86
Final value -19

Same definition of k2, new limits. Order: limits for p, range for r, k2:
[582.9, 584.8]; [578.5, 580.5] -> 7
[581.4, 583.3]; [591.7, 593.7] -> -11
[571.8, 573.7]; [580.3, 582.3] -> -1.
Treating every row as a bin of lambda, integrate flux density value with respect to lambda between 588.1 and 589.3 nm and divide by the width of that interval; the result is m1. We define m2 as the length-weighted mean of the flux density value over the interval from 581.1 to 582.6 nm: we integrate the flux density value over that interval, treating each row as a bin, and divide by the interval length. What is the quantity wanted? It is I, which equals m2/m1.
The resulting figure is 1.35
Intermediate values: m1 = 62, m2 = 83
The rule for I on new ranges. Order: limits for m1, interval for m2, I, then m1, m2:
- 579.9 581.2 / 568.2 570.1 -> 0.98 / 77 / 76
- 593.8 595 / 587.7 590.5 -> 0.83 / 76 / 64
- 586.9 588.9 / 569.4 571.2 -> 1.03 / 71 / 73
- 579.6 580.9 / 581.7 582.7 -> 1.03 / 81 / 84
